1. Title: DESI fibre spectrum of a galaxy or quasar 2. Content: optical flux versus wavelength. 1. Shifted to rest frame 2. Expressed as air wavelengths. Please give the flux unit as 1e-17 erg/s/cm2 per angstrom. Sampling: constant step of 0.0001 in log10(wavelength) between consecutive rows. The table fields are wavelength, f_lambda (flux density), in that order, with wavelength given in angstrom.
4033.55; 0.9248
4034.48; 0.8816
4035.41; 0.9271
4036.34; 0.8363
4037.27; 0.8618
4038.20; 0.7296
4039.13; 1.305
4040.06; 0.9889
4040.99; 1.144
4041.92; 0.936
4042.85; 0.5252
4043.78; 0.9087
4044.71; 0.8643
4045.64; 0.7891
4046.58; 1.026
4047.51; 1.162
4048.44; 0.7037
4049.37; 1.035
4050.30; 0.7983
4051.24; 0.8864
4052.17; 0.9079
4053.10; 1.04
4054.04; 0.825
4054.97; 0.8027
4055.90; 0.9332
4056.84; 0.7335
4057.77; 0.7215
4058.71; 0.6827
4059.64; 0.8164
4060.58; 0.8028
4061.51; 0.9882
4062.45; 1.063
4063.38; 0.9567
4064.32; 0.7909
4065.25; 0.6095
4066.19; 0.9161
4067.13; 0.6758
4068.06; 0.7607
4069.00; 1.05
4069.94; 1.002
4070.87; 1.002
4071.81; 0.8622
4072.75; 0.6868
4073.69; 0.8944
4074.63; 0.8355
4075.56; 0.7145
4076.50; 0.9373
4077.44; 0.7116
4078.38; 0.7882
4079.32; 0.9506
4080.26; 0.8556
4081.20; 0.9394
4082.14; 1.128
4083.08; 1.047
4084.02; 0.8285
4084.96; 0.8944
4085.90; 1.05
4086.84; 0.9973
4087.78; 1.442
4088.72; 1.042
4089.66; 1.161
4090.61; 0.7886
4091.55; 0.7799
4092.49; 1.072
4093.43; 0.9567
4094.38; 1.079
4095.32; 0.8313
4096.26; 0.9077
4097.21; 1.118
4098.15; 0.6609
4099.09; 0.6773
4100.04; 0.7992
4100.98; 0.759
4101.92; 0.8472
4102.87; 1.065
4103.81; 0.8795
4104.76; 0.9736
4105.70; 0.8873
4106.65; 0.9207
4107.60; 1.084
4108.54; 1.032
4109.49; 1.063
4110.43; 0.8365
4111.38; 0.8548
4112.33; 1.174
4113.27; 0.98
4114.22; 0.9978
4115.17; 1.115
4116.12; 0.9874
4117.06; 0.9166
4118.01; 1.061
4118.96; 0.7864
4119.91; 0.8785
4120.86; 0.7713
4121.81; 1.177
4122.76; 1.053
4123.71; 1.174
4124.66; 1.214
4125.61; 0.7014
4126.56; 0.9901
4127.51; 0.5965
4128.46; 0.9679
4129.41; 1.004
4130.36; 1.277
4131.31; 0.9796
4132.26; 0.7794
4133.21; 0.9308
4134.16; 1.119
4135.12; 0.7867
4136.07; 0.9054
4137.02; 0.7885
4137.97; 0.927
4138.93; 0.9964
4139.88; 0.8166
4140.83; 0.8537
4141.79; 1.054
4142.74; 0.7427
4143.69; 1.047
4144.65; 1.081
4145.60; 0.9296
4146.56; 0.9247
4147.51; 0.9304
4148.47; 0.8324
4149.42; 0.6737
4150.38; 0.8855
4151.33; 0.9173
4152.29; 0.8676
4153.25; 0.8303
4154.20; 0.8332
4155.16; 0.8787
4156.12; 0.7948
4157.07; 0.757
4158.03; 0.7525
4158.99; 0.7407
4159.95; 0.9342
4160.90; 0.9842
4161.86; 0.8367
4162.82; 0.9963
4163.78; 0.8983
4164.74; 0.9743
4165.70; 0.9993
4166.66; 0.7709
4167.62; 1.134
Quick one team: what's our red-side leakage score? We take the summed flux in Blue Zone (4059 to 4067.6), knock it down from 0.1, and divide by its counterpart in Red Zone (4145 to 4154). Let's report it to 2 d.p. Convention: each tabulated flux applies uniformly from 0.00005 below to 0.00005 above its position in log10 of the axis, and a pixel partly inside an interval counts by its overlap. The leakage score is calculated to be -0.97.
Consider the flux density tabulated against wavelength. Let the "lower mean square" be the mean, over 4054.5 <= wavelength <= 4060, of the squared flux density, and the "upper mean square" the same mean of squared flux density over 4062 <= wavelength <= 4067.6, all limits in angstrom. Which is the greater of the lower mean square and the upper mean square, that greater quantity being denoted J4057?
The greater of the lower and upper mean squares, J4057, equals 0.72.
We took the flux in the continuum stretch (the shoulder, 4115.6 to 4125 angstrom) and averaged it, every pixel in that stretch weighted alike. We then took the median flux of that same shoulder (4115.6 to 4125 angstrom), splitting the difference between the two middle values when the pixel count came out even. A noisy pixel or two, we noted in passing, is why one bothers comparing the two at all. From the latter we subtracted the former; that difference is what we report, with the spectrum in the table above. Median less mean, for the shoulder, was 0.02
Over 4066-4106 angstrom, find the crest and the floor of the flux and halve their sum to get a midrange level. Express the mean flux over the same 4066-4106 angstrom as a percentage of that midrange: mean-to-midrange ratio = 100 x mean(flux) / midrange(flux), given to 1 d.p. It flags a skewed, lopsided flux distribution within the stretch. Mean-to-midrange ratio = 86.8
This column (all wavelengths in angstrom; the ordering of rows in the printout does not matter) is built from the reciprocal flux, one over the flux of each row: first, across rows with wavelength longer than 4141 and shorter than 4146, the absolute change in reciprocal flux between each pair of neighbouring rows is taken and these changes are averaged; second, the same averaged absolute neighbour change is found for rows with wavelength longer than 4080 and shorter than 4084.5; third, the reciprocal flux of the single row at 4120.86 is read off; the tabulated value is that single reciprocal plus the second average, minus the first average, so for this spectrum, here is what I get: 1.2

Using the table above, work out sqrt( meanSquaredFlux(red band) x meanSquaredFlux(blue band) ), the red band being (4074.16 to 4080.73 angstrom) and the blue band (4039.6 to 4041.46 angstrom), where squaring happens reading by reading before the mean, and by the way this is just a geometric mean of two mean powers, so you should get 0.89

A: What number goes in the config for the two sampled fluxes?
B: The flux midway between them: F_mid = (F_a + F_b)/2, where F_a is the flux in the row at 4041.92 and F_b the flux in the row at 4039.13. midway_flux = 1.12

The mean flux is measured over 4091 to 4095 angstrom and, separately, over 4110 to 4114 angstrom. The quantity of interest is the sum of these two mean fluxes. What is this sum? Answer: 1.93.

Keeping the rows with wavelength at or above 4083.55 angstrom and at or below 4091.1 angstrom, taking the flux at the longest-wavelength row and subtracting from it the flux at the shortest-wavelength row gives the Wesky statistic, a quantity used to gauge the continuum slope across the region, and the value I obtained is -0.04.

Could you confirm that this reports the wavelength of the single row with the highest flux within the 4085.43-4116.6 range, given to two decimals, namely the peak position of 4087.78 angstrom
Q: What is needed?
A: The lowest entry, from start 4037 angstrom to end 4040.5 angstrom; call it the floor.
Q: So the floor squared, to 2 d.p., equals 0.53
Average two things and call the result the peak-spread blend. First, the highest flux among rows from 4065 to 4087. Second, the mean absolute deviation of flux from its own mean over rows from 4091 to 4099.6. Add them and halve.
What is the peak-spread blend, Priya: 0.64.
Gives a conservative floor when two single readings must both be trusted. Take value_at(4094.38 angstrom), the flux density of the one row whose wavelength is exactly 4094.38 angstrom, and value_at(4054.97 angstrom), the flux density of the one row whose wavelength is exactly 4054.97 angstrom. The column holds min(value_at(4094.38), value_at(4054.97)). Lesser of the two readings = 0.80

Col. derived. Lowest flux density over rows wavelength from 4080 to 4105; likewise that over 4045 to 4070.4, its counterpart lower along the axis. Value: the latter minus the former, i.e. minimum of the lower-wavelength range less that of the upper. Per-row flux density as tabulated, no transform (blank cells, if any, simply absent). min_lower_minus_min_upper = -0.051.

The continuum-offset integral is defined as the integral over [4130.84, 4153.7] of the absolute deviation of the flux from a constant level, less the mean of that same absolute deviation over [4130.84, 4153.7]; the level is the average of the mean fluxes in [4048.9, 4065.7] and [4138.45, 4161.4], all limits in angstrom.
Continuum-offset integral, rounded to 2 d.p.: 2.00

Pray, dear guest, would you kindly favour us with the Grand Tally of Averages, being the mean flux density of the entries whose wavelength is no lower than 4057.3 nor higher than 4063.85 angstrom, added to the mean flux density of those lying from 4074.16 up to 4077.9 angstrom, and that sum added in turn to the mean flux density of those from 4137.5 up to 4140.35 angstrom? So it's 2.57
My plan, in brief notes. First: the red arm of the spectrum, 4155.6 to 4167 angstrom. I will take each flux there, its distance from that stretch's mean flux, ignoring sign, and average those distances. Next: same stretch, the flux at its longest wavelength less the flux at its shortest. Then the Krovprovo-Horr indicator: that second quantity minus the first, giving -0.12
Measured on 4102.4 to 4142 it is -0.13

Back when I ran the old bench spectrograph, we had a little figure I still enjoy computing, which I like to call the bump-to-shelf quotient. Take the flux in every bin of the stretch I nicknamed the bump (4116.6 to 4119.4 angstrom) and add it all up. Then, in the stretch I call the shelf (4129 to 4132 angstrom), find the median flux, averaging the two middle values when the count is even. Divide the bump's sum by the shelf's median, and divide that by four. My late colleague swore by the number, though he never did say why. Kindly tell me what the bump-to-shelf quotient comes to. 0.69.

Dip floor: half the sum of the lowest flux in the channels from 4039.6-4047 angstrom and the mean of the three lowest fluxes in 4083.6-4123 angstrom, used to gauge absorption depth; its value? 0.61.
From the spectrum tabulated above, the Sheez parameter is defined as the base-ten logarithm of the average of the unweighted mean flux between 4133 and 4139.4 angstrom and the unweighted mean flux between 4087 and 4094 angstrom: -0.010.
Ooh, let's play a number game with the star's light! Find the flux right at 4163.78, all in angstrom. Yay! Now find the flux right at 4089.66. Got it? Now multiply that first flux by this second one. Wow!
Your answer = 1.04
